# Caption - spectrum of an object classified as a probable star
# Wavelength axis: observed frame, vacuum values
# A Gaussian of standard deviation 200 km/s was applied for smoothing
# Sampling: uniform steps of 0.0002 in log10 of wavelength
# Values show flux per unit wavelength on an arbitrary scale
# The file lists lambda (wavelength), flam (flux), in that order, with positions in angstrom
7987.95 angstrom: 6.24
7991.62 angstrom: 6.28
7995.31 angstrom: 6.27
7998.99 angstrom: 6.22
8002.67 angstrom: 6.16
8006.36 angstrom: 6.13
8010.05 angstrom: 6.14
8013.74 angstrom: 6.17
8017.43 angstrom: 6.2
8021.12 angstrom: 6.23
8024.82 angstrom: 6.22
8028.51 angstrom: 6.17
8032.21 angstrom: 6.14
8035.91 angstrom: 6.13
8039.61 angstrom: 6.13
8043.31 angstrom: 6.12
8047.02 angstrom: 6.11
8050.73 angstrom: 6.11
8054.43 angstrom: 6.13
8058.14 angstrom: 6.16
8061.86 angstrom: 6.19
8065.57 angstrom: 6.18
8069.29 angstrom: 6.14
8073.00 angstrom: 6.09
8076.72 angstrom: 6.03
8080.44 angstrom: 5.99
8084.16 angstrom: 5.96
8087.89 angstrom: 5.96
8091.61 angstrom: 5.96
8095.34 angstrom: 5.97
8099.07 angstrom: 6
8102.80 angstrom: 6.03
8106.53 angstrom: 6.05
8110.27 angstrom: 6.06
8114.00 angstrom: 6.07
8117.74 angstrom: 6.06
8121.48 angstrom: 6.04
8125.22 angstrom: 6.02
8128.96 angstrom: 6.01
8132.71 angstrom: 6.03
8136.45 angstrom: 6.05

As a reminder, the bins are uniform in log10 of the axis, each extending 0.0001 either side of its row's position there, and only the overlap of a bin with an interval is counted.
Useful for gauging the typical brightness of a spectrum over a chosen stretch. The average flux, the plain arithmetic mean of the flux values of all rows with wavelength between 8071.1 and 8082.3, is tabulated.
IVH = 6.04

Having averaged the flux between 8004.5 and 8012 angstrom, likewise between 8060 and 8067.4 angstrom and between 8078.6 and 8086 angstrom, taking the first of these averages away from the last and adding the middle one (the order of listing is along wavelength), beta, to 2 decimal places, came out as 6.03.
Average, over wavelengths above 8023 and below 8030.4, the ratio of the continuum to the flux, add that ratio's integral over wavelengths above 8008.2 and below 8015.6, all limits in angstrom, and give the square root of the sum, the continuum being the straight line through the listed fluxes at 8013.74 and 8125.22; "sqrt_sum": 2.90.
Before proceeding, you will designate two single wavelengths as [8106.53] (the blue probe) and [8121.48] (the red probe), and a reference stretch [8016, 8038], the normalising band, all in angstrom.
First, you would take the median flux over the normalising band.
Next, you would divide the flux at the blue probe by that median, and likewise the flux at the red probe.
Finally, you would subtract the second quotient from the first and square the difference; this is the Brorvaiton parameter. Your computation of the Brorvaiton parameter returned 0.0000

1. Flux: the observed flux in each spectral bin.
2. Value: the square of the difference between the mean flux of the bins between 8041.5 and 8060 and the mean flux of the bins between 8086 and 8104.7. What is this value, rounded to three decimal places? 0.020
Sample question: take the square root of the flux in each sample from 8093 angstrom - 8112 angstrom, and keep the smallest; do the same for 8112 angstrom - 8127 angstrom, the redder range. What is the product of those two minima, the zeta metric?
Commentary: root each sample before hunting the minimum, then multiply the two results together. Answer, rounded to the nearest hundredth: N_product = 5.99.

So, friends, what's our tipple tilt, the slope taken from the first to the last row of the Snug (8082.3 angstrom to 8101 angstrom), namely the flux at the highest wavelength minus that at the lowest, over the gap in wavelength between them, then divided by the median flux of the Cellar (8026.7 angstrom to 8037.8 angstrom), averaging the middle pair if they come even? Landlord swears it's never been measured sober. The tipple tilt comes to 0.0004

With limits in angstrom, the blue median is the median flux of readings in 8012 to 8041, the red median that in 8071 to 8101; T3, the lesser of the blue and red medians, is 5.98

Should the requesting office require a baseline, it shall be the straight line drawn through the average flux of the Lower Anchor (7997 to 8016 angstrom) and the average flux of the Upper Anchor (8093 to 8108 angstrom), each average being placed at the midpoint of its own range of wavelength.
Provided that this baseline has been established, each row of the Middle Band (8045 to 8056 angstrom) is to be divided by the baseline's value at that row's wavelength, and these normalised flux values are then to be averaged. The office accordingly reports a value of 1.00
